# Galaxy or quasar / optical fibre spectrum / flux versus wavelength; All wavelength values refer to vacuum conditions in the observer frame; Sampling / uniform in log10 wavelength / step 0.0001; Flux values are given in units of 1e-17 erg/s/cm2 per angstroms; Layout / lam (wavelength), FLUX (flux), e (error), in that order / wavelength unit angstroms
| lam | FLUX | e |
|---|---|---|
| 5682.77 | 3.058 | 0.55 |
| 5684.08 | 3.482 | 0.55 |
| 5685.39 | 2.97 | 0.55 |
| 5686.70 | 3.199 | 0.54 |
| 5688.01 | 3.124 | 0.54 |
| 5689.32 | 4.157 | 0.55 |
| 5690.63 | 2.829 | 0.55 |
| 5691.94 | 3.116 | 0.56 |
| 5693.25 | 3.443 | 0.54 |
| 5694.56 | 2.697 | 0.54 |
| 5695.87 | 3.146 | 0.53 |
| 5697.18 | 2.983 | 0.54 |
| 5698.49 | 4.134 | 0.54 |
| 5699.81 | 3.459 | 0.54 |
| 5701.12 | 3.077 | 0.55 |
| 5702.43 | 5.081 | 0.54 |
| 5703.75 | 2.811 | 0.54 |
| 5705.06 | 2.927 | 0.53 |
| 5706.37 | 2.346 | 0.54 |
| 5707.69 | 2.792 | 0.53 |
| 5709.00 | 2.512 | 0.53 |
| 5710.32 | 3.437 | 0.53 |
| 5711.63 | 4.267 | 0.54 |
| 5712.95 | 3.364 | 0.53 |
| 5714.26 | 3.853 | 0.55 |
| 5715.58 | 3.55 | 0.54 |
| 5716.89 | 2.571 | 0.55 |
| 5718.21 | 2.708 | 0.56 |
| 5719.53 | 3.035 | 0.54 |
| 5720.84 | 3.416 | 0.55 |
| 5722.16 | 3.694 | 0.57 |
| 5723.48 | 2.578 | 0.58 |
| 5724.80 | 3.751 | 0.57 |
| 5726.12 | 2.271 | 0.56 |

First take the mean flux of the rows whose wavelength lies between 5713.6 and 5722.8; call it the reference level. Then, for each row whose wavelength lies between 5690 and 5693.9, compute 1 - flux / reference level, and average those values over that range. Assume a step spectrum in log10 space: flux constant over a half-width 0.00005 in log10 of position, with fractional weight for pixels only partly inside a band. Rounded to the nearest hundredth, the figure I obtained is 0.04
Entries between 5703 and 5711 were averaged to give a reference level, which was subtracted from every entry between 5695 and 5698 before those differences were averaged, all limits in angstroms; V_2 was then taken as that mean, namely 0.26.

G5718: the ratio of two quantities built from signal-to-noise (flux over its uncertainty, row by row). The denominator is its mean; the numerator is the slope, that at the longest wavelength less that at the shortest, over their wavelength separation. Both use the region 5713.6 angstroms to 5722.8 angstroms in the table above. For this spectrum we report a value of -0.011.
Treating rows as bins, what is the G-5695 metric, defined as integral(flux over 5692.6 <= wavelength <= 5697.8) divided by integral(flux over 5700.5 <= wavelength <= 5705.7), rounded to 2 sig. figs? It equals 0.88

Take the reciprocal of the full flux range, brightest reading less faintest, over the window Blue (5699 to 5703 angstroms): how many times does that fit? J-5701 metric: 0.5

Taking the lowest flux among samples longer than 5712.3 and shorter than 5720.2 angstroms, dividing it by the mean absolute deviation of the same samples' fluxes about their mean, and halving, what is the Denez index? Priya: 3.1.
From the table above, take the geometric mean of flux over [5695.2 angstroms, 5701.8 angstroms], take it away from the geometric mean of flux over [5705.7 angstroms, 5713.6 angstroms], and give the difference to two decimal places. -0.28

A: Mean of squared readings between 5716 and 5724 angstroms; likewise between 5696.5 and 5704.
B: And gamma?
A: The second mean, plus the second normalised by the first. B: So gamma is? 15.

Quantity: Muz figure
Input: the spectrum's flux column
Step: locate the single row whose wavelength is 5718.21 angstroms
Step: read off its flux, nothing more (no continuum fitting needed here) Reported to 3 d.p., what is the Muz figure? 2.708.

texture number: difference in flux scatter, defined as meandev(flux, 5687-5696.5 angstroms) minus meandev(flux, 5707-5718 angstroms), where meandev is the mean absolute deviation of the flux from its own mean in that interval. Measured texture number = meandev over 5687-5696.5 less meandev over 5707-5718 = -0.2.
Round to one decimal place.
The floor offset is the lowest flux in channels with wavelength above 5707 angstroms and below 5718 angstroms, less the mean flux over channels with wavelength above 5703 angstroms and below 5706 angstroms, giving -0.4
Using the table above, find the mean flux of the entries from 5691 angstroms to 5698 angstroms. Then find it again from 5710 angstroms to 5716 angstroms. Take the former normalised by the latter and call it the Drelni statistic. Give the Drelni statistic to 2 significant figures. 0.83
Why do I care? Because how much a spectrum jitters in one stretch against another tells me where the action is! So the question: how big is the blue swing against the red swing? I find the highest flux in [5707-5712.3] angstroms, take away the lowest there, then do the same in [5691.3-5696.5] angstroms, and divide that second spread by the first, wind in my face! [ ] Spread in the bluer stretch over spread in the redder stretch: 0.43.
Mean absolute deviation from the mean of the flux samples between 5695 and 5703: 0.64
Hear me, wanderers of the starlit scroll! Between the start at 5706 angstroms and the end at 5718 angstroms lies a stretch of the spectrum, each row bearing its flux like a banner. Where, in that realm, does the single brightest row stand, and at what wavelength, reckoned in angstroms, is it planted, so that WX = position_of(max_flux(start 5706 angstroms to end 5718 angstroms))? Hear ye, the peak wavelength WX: 5711.63 angstroms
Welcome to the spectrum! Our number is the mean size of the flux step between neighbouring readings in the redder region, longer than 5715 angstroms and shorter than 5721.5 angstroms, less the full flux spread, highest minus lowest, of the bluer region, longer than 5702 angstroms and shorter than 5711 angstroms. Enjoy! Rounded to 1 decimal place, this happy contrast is -2.3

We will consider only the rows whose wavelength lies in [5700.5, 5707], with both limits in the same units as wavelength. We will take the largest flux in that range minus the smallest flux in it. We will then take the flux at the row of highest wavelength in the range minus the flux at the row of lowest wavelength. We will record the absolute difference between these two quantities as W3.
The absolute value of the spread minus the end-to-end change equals 3.5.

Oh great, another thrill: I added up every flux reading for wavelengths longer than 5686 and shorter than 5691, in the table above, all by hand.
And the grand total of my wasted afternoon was 13.3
